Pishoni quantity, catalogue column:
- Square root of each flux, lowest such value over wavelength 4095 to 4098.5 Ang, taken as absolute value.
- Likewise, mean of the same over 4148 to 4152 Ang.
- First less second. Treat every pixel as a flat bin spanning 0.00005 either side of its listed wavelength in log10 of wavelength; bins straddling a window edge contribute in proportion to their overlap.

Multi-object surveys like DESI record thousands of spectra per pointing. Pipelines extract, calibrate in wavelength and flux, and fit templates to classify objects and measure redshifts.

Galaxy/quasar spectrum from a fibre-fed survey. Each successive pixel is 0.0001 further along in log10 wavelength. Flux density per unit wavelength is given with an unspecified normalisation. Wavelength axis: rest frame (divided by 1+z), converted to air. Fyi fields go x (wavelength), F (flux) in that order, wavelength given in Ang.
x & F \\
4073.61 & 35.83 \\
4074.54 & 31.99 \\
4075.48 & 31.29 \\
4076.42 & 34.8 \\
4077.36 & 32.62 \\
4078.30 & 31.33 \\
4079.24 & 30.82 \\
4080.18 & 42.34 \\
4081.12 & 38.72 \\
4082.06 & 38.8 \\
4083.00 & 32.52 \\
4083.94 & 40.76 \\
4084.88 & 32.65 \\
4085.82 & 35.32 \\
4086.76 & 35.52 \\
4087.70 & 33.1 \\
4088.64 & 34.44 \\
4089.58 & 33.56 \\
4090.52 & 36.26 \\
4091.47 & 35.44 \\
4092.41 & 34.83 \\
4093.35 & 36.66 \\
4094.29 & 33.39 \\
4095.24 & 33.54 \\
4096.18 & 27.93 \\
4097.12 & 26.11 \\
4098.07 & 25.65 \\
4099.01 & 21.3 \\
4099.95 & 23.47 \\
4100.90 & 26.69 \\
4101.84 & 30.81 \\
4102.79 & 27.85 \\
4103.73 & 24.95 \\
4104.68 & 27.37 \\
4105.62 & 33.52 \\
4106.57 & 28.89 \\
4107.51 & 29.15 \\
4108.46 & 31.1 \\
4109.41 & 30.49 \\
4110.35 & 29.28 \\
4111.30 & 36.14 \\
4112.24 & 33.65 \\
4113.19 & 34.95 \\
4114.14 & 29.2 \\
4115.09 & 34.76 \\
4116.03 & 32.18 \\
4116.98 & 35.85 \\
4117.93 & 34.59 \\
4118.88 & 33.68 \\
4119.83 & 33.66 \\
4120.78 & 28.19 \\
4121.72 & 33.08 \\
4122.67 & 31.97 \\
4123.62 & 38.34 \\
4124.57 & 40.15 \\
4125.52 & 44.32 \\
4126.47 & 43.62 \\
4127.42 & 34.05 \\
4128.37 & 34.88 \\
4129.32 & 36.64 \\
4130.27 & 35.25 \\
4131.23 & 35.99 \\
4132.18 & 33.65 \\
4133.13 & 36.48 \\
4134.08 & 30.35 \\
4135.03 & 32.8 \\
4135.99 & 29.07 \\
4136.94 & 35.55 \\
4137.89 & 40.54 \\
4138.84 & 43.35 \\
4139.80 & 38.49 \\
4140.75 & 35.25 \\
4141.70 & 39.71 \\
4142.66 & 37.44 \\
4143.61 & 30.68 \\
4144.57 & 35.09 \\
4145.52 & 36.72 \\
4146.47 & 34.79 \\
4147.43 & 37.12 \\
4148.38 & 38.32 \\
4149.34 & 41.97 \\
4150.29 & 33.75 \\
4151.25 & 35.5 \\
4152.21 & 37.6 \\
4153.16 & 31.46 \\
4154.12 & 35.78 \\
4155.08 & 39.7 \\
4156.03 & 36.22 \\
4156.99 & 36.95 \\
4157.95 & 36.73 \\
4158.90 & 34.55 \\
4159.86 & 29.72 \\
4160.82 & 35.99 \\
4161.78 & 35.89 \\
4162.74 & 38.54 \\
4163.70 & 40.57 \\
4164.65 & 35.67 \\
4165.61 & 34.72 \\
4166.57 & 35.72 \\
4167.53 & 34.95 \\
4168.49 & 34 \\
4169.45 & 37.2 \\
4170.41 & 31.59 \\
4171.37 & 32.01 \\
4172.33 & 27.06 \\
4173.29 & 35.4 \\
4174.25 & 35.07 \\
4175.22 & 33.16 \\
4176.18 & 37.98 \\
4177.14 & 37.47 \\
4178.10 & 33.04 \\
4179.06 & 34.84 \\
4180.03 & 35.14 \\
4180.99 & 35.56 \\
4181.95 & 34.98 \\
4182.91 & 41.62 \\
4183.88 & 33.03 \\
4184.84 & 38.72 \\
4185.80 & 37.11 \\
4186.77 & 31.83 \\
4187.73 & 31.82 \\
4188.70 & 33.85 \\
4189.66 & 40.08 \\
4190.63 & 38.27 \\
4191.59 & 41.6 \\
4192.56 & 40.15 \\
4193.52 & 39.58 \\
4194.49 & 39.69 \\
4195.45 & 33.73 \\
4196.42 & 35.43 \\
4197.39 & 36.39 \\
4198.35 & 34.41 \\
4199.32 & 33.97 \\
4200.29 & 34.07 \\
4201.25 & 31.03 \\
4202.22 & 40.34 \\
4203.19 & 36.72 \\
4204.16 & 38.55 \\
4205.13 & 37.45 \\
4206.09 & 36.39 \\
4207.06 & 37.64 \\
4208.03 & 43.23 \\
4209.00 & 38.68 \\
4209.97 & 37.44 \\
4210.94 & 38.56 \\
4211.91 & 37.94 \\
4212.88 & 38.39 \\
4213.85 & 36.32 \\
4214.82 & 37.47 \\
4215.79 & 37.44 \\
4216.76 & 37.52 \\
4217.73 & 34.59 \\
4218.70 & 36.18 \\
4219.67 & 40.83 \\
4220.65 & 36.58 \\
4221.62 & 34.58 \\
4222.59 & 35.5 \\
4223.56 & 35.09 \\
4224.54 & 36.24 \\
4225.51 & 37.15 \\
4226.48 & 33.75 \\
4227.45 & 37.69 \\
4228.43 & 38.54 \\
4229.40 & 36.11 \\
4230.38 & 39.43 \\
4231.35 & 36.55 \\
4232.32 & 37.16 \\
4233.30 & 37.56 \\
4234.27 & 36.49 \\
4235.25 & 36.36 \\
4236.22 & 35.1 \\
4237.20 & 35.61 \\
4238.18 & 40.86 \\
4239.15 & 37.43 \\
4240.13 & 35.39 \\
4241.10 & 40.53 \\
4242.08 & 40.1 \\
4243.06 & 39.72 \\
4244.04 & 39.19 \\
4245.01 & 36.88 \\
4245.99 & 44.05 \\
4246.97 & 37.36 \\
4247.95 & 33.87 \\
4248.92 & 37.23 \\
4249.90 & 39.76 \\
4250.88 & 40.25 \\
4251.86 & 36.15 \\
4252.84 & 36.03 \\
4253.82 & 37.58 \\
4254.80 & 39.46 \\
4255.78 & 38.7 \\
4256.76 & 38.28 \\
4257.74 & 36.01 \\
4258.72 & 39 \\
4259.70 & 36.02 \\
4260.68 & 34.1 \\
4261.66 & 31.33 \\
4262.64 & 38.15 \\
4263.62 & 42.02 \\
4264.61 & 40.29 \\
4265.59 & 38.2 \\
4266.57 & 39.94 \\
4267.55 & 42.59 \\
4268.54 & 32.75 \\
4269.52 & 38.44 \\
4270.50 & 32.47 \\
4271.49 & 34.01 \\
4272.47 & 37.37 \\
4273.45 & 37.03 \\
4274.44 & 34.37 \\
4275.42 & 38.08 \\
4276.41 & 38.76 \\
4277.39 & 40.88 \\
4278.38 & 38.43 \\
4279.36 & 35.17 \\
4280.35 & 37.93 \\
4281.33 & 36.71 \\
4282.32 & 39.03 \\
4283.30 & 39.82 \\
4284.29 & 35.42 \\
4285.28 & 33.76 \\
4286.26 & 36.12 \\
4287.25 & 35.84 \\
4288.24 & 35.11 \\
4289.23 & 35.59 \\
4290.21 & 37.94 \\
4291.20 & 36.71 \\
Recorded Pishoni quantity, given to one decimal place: -1.0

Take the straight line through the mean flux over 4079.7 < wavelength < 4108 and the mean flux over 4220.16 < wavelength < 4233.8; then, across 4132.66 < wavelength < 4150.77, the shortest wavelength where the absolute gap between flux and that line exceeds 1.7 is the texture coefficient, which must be 4133.13 Ang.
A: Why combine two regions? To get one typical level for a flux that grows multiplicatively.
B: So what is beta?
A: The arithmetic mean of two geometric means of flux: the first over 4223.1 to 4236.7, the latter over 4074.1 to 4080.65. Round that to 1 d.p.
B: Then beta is 35.0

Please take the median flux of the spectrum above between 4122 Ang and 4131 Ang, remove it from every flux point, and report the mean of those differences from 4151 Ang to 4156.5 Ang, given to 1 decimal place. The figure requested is -0.6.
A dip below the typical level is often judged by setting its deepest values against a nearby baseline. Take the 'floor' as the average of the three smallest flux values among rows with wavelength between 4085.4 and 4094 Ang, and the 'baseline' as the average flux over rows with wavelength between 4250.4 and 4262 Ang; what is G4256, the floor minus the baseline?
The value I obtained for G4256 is -3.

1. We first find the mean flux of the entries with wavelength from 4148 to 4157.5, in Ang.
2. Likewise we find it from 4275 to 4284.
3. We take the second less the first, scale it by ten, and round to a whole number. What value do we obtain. 16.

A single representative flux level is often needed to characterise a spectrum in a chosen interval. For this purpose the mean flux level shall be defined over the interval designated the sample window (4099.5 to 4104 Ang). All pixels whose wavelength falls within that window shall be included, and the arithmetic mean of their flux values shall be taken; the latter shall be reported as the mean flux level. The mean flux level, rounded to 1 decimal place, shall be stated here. 26.8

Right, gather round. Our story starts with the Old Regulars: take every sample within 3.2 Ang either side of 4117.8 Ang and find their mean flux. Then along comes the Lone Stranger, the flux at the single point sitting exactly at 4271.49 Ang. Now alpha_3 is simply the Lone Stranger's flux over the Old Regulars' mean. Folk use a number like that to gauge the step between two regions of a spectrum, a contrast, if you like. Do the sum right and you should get 1.02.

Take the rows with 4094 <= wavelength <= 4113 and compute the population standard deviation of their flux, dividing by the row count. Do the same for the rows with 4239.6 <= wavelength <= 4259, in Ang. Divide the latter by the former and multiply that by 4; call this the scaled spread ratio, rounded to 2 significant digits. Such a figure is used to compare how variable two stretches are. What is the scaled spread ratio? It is 2.4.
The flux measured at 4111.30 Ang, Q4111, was 36.14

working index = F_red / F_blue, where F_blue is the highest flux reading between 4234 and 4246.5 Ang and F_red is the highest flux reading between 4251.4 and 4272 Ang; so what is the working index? 0.97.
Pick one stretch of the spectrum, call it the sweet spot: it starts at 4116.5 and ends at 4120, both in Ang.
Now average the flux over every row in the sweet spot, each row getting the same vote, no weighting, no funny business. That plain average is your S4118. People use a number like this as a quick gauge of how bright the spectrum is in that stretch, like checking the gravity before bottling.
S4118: 34.4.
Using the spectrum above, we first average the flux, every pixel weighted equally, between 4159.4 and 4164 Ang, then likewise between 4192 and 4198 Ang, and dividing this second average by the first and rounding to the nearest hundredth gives 1.04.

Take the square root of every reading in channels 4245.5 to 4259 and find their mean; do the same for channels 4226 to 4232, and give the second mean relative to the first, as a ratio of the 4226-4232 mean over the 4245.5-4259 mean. 0.99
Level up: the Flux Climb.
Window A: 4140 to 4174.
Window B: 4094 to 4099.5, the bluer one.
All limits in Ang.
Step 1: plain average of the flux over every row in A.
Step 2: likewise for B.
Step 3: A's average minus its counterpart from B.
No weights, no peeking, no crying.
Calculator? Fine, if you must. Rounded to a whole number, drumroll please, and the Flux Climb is 8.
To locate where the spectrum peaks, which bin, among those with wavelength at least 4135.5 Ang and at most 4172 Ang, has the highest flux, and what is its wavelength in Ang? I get 4138.84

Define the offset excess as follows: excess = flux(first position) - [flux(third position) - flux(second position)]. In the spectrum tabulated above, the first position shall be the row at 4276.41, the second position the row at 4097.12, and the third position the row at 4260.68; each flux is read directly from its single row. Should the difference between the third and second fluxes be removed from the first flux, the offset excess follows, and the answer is 30.8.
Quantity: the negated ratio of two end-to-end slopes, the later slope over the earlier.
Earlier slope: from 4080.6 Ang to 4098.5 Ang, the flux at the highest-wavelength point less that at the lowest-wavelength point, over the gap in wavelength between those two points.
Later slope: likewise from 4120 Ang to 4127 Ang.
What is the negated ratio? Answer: 3.5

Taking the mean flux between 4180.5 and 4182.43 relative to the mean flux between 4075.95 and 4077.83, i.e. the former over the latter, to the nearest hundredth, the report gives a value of 1.05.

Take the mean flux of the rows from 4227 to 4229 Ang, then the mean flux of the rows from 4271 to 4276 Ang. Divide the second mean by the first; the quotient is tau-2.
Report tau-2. 0.95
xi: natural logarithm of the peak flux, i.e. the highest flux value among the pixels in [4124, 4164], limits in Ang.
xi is 3.79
